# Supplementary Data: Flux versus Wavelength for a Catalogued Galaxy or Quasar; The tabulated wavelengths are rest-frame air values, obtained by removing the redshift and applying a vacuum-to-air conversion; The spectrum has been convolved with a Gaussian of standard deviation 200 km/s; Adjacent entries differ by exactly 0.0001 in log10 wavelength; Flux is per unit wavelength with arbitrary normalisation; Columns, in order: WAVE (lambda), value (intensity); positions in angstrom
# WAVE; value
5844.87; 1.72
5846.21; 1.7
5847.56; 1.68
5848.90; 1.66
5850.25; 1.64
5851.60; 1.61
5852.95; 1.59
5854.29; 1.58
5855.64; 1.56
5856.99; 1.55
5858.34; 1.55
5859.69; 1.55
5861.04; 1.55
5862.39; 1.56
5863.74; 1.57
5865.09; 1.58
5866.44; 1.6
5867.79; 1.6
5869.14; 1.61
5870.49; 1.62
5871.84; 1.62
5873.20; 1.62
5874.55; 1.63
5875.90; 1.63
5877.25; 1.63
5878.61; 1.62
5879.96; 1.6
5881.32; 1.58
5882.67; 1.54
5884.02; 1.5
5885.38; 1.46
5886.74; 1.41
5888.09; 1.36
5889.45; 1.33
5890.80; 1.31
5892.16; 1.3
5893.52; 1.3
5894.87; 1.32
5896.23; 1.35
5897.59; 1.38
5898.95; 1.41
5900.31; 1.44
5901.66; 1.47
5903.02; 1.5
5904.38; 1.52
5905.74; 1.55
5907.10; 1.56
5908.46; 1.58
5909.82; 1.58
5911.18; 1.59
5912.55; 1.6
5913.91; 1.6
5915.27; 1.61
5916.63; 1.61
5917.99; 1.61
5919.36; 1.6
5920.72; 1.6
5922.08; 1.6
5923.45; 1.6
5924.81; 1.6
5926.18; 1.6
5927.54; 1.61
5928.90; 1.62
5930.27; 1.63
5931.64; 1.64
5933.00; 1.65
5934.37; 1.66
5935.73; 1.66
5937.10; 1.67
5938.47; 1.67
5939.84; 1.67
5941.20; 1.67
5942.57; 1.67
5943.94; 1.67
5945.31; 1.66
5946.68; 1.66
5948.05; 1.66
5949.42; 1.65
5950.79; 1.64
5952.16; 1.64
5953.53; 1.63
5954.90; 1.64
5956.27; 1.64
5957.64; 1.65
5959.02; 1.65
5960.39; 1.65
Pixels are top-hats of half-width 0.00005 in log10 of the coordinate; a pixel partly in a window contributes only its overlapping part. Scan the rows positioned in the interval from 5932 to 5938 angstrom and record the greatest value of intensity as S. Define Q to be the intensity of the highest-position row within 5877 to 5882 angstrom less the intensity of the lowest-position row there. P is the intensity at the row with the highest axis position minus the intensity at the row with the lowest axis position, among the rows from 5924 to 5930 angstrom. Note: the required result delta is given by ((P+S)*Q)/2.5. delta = -0.03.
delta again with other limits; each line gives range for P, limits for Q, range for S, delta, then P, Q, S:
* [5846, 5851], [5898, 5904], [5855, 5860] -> 0.05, -0.06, 0.09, 1.56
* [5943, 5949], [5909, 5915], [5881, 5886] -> 0.01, -0.01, 0.02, 1.58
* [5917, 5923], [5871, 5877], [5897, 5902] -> 0.01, -0.01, 0.01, 1.47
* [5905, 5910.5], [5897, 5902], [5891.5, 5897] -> 0.05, 0.03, 0.09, 1.35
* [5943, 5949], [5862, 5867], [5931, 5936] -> 0.03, -0.01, 0.04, 1.66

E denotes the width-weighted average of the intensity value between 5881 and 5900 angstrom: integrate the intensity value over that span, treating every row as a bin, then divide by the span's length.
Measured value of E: 1.39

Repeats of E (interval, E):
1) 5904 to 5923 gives 1.59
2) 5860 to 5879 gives 1.60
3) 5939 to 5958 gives 1.65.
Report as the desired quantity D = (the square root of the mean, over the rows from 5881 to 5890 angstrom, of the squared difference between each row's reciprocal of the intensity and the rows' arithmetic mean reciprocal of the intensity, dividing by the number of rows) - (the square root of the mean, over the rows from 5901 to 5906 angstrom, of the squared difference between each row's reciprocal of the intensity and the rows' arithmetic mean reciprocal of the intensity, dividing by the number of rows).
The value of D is 0.028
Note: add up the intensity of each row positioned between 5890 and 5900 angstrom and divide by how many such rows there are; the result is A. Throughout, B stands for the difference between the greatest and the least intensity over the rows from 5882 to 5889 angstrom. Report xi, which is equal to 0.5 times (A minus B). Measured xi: 0.579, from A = 1.34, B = 0.18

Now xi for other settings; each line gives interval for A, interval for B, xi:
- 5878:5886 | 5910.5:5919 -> 0.765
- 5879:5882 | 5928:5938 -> 0.770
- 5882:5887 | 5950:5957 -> 0.734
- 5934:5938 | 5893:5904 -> 0.732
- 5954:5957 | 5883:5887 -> 0.775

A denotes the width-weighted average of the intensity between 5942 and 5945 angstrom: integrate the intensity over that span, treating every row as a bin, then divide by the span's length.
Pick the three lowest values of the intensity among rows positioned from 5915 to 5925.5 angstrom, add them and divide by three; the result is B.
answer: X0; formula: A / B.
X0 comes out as 1.04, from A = 1.67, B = 1.60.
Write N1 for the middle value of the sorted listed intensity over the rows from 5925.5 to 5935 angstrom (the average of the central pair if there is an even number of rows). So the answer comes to 1.630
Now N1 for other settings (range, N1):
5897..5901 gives 1.410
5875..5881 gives 1.625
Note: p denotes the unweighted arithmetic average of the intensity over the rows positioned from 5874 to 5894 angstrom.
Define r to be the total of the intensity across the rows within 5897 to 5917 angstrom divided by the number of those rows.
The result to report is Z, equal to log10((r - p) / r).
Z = -1.46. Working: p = 1.48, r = 1.53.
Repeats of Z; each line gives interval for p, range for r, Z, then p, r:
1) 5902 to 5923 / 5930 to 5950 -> -1.32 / 1.58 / 1.66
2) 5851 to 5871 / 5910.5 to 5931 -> -1.78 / 1.58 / 1.61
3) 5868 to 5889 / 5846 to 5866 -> -1.68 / 1.56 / 1.60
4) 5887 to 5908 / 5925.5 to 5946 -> -0.83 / 1.41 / 1.65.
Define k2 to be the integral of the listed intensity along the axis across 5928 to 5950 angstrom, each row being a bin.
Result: 36.4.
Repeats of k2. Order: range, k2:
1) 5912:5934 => 35.5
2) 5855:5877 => 34.9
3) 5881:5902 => 29.4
